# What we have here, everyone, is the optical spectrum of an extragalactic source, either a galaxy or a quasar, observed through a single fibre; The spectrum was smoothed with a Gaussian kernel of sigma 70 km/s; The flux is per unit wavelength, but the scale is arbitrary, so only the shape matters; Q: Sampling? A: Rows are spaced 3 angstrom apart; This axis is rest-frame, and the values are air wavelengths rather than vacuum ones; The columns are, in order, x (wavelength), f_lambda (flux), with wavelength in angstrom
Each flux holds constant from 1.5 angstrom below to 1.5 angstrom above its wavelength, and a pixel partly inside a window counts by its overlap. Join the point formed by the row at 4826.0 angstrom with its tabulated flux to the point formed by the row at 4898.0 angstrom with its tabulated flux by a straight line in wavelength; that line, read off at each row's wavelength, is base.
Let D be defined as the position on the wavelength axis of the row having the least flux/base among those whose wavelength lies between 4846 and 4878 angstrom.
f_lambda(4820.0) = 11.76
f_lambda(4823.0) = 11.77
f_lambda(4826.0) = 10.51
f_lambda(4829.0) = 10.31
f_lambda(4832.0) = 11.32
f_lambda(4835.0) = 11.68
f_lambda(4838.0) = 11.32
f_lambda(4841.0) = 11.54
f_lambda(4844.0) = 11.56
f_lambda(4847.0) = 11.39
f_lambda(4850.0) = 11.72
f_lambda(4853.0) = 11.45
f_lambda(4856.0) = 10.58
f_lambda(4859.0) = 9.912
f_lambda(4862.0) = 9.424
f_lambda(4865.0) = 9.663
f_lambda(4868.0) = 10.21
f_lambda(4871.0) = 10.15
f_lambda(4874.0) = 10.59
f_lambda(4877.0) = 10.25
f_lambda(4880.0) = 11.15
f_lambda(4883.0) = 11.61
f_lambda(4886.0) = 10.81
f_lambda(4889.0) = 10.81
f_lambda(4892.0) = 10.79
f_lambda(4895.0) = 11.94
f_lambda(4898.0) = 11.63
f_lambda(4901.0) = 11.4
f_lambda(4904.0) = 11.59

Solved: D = 4862.0 angstrom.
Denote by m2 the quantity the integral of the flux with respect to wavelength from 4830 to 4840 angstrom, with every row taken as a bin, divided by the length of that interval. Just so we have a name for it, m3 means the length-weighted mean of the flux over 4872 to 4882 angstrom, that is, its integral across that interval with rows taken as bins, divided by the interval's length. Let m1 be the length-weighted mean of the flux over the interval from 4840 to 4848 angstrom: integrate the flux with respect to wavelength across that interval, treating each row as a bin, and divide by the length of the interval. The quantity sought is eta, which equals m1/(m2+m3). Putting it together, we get 0.521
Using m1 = 11.5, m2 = 11.39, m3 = 10.7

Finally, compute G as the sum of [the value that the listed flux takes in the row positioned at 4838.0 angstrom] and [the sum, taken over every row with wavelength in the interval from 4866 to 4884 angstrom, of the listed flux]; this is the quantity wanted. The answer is 75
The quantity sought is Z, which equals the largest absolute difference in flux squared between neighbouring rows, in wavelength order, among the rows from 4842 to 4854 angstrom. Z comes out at 8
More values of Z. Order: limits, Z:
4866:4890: 19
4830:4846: 8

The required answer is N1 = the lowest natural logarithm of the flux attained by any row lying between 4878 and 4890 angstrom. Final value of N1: 2.38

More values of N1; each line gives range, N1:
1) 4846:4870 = 2.24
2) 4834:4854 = 2.43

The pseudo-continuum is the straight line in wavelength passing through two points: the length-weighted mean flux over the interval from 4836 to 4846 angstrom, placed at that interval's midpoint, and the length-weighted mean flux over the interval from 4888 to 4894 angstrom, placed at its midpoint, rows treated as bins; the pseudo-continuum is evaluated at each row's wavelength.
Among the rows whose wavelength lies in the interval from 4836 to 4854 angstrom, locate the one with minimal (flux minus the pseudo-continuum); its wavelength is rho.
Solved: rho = 4838.0 angstrom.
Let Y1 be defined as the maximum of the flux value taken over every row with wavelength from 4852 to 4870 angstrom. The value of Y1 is 11.45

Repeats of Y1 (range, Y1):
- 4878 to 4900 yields 11.94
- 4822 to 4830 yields 11.77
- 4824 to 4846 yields 11.68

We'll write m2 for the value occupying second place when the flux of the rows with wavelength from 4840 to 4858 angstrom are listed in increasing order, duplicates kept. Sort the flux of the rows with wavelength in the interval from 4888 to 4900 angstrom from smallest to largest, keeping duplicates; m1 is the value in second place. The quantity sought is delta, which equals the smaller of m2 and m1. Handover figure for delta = 10.8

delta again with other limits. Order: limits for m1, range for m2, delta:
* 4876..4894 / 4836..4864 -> 9.9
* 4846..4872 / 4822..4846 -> 9.7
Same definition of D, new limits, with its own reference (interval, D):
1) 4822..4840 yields 4829.0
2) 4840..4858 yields 4856.0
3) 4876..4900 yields 4877.0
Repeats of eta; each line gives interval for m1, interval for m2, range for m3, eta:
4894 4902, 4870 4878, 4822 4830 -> 0.550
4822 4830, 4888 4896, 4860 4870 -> 0.518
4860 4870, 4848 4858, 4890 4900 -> 0.433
